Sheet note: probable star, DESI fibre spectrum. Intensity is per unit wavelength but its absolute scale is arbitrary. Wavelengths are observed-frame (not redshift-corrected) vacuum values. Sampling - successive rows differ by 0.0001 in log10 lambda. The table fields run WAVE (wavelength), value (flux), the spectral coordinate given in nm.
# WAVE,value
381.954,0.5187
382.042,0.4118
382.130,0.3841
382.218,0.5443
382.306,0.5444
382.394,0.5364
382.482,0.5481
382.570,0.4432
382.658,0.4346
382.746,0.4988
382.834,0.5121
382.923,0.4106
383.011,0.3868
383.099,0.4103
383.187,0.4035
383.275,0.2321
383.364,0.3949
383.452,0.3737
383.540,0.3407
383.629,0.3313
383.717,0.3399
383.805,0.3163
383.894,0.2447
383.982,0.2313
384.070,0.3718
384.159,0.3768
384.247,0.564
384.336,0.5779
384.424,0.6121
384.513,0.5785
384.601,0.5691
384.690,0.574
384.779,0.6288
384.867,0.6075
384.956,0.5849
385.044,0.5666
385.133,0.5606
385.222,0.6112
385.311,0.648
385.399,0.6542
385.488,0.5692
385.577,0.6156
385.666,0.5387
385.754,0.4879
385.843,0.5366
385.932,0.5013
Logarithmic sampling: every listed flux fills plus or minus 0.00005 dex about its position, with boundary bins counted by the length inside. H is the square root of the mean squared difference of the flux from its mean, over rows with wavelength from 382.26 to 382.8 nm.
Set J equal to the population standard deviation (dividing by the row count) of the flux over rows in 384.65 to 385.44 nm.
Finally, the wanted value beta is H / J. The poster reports 1.4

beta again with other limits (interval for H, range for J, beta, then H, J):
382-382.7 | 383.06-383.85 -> 1.2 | 0.06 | 0.052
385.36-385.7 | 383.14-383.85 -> 0.9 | 0.04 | 0.051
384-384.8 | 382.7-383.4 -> 1.1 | 0.09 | 0.080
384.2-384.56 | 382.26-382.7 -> 0.3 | 0.02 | 0.051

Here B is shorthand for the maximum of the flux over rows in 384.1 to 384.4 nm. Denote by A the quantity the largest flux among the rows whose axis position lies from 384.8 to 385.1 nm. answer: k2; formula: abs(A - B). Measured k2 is 0.03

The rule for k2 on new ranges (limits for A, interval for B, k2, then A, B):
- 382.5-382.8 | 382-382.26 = 0.05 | 0.4988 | 0.5443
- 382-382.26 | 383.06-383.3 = 0.13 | 0.5443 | 0.4103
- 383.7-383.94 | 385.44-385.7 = 0.28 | 0.3399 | 0.6156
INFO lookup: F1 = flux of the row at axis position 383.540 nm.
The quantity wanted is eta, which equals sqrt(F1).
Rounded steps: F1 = 0.3407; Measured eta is 0.58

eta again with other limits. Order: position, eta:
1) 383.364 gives 0.63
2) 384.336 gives 0.76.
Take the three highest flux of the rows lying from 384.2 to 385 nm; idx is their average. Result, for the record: 0.62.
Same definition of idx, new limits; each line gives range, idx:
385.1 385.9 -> 0.64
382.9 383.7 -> 0.41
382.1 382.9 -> 0.55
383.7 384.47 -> 0.58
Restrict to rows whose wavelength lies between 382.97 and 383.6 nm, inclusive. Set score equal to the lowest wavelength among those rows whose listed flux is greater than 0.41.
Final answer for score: 383.099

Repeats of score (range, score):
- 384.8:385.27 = 384.867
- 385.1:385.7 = 385.133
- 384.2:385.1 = 384.247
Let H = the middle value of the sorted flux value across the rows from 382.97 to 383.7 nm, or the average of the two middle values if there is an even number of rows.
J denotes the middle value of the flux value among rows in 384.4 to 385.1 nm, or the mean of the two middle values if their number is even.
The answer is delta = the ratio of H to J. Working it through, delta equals 0.7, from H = 0.38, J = 0.58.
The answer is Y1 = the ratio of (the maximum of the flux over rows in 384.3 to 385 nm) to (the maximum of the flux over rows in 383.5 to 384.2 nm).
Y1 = 1.67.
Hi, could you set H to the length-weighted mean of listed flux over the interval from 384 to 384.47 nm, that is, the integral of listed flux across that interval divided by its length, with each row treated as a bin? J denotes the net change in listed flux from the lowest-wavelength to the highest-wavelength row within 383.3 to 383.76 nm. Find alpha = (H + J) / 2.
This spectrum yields 0.22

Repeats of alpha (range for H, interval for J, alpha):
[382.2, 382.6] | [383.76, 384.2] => 0.29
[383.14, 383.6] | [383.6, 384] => 0.12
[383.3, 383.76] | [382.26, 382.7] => 0.12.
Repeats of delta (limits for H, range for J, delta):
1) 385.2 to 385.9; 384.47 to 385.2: 1.0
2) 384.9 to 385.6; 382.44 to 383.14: 1.4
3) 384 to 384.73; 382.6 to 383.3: 1.4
